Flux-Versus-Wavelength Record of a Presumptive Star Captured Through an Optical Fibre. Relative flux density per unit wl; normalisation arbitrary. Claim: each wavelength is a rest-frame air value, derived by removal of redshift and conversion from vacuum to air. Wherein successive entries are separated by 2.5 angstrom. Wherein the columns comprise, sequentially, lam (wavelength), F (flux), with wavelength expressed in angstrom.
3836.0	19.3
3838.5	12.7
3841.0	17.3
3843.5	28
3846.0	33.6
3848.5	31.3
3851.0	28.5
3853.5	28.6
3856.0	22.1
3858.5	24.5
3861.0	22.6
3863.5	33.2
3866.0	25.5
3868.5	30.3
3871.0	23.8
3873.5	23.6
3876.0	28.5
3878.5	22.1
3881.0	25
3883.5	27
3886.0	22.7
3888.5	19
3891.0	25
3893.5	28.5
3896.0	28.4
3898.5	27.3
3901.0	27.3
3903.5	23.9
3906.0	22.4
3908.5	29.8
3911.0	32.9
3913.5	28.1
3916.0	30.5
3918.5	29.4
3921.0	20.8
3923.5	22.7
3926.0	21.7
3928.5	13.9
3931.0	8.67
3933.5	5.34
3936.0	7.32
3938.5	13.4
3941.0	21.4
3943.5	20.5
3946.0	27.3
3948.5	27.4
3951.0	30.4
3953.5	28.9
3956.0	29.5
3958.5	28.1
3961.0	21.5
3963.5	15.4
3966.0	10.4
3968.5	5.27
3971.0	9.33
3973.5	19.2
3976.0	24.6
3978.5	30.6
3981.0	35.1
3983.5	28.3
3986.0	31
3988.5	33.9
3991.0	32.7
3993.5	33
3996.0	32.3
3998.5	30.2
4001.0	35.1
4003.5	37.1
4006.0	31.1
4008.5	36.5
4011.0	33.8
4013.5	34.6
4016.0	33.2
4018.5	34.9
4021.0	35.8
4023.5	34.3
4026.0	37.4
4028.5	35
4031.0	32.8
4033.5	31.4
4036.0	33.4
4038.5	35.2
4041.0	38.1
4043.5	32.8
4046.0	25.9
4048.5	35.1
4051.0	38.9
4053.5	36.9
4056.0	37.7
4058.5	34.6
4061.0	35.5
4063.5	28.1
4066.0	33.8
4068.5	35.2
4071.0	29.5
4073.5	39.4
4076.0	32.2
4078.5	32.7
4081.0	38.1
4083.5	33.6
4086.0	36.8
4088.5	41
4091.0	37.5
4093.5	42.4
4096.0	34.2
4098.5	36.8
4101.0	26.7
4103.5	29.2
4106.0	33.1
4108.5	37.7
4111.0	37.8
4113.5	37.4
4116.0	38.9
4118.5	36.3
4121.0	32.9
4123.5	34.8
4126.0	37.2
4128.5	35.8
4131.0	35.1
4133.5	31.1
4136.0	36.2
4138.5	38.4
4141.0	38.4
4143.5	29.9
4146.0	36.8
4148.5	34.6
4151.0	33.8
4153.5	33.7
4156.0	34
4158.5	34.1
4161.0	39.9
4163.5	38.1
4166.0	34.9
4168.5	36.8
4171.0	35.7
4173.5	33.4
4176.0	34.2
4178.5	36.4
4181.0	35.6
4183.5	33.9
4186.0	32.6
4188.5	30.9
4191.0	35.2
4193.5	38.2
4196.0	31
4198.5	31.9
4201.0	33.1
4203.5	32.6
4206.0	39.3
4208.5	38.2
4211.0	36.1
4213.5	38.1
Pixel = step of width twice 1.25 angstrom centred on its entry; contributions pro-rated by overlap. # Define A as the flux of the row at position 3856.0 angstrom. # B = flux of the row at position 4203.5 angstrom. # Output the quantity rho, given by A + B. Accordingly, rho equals 55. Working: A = 22.1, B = 32.6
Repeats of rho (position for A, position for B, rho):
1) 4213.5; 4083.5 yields 72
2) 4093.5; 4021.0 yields 78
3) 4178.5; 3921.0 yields 57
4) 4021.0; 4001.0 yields 71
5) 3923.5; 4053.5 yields 60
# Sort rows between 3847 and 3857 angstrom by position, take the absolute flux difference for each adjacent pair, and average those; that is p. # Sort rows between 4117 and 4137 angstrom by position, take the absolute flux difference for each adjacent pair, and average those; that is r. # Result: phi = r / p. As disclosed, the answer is 0.86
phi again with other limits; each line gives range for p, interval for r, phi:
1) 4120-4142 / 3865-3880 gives 2.06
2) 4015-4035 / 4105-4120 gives 0.98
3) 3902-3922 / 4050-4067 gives 0.80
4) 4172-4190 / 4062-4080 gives 3.58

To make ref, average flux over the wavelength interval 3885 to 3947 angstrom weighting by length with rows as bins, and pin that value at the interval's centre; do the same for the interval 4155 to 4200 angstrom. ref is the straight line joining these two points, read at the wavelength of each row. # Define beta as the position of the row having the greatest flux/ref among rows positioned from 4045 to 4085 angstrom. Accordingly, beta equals 4051.0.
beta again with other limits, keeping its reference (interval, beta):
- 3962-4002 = 3981.0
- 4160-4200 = 4161.0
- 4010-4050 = 4026.0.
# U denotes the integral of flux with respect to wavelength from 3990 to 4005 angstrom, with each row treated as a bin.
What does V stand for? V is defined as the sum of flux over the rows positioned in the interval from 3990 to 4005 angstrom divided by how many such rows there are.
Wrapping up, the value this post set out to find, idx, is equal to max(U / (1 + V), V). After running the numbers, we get 33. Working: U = 501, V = 33.4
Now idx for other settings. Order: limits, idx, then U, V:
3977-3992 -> 32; 477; 31.9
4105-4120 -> 37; 553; 36.9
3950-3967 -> 23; 400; 23.5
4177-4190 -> 34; 441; 33.9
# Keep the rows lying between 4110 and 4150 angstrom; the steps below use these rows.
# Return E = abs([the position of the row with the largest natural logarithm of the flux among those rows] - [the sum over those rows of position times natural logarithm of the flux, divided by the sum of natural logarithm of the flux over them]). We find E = 13.7 angstrom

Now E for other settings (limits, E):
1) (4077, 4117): 3.7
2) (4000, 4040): 6.3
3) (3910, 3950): 18.1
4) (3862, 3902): 18.7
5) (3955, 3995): 5.4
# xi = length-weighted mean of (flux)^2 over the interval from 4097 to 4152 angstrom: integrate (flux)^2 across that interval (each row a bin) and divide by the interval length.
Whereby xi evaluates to 1232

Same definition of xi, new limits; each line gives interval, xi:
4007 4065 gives 1193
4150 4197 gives 1222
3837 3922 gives 697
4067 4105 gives 1243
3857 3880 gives 687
